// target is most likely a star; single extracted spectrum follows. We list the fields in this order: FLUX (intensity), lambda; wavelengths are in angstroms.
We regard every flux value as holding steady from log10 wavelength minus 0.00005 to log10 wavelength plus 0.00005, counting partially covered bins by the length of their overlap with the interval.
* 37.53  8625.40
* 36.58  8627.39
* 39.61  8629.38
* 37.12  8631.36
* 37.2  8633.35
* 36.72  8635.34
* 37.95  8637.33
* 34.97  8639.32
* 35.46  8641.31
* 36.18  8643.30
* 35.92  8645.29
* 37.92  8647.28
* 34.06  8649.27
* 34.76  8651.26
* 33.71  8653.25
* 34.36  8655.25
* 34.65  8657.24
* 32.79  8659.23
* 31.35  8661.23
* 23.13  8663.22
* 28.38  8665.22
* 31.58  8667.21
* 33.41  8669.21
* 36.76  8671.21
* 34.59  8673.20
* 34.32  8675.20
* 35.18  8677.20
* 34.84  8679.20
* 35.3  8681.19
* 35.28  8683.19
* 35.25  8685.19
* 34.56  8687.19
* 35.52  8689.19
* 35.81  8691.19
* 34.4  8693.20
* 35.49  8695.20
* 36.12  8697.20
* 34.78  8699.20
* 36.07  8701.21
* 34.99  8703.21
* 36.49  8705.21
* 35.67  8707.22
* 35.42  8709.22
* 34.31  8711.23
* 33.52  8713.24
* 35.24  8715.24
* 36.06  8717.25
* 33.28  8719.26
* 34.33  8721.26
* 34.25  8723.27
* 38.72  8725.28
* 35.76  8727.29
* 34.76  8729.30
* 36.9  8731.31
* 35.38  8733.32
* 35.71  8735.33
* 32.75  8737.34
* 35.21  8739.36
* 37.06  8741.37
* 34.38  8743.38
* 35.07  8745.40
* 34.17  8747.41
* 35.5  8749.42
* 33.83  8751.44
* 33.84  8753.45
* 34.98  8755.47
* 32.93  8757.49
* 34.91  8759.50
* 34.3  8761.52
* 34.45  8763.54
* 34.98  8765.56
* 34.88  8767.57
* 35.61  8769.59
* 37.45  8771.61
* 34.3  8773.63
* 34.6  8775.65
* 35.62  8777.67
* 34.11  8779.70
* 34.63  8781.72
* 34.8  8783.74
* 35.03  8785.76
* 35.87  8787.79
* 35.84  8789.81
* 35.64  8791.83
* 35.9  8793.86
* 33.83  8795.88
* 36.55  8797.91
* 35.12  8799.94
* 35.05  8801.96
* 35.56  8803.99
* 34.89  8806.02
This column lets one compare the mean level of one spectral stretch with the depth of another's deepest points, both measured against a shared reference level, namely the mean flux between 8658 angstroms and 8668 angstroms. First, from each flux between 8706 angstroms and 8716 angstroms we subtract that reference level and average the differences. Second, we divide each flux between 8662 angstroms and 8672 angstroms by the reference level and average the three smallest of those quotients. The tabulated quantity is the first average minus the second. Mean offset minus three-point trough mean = 4.4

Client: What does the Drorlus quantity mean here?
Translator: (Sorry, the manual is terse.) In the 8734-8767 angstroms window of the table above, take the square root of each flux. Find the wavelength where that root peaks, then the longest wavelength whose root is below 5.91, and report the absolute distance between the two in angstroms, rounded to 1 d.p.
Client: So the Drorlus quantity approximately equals 22.2 angstroms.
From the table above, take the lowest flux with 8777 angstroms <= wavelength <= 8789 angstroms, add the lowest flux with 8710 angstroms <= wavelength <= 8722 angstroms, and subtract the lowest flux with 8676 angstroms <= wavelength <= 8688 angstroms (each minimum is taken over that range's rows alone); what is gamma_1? 32.8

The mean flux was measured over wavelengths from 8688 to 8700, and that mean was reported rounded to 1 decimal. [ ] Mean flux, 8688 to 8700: 35.4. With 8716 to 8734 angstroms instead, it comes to 35.5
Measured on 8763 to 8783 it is 35.1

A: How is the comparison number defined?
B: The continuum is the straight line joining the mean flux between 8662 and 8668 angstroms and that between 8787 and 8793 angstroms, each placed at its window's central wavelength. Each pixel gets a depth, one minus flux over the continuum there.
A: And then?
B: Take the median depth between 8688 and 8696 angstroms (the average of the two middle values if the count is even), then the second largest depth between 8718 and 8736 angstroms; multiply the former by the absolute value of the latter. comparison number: -0.018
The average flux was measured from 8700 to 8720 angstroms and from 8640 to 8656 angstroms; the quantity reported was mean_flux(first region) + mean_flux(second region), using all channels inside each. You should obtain 70.4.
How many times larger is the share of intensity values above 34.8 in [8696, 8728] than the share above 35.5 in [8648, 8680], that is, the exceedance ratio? 10.0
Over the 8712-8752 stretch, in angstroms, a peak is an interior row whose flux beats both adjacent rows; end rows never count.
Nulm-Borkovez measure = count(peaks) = 8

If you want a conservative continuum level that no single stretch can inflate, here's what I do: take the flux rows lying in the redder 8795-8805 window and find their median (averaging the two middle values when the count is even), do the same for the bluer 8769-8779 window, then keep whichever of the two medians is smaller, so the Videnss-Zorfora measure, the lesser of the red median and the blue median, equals 35.1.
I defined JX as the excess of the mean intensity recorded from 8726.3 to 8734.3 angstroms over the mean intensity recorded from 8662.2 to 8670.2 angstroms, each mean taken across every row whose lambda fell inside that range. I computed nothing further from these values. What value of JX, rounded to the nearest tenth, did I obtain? 6.6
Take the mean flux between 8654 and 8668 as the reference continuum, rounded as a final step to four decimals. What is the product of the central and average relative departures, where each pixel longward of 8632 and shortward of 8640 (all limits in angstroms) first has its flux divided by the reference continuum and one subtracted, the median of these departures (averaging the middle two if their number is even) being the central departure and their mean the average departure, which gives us 0.0370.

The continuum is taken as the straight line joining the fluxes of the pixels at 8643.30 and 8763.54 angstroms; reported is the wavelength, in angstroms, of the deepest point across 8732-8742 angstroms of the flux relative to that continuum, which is 8737.34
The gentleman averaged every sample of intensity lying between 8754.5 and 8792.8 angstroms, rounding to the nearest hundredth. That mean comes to 35.00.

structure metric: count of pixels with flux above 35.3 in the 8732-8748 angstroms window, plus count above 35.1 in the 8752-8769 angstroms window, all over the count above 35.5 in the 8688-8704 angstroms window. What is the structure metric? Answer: 1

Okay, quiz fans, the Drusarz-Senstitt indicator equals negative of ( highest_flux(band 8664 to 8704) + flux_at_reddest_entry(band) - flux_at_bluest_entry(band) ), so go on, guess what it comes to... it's -43.4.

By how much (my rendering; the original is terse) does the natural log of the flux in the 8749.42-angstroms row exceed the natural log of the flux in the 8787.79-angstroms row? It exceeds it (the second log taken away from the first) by -0.01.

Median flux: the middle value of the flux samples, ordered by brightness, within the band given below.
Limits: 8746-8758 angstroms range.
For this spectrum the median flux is 34.0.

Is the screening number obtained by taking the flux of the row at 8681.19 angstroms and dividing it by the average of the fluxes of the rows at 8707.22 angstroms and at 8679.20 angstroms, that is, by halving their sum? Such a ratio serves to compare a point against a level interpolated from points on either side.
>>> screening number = 1.00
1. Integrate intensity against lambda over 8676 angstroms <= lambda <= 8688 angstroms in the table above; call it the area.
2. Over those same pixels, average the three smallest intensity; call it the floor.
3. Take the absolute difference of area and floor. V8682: 386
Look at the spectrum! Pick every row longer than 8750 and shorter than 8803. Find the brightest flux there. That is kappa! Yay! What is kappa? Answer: 37.45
